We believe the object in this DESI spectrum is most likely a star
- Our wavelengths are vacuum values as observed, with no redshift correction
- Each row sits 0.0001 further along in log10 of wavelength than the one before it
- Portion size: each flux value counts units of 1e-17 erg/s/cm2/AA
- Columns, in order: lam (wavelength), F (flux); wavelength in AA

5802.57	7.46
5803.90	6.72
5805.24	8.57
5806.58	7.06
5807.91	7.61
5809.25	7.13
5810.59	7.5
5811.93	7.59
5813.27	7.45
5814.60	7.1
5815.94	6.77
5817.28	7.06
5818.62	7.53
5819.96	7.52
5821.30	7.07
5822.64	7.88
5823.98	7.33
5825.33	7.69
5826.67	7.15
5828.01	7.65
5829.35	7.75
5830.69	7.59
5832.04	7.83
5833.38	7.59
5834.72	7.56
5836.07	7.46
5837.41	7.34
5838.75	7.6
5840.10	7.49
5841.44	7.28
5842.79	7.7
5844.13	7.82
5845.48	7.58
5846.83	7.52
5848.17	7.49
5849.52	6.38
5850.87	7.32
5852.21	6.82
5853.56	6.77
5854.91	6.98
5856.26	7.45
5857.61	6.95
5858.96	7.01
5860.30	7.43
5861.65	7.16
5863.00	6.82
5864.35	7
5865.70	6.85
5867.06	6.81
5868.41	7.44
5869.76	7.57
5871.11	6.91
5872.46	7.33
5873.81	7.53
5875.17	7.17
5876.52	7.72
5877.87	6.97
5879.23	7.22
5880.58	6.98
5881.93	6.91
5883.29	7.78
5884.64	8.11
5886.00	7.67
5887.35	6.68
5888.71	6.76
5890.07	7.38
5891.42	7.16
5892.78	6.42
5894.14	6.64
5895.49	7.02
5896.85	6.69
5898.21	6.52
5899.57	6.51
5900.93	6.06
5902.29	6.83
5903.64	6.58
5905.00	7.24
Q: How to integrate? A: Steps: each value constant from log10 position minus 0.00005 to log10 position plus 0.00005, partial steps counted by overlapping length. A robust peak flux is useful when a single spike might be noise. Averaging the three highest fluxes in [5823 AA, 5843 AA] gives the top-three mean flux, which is 7.76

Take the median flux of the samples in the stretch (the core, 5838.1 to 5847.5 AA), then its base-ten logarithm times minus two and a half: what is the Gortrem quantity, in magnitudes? -2.20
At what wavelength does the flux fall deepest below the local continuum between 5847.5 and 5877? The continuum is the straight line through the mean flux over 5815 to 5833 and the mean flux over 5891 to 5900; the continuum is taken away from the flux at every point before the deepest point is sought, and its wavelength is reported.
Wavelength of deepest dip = 5849.52 AA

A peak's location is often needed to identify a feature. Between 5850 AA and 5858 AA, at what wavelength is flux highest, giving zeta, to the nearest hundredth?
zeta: 5856.26 AA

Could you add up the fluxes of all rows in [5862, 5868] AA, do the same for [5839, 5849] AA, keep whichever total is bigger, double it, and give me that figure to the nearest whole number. 106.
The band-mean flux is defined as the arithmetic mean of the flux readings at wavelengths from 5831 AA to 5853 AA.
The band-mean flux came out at 7.42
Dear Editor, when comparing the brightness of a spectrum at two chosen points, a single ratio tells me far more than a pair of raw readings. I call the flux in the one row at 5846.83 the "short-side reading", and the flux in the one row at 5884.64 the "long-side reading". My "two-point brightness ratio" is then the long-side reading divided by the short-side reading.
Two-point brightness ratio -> 1.08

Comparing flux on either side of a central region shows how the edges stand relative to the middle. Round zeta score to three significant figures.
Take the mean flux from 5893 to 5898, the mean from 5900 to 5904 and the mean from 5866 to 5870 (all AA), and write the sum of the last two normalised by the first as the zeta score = 2.03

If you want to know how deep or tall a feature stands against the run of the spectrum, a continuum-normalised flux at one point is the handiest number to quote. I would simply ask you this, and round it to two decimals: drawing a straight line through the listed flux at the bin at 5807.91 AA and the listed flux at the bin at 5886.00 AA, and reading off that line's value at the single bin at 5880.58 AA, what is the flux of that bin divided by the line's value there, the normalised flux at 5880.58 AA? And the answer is 0.91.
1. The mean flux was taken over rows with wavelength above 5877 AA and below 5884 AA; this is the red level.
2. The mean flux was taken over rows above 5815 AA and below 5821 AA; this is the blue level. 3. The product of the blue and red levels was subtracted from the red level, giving -44.6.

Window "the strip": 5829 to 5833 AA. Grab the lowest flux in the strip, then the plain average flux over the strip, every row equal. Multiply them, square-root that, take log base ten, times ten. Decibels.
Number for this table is 8.84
